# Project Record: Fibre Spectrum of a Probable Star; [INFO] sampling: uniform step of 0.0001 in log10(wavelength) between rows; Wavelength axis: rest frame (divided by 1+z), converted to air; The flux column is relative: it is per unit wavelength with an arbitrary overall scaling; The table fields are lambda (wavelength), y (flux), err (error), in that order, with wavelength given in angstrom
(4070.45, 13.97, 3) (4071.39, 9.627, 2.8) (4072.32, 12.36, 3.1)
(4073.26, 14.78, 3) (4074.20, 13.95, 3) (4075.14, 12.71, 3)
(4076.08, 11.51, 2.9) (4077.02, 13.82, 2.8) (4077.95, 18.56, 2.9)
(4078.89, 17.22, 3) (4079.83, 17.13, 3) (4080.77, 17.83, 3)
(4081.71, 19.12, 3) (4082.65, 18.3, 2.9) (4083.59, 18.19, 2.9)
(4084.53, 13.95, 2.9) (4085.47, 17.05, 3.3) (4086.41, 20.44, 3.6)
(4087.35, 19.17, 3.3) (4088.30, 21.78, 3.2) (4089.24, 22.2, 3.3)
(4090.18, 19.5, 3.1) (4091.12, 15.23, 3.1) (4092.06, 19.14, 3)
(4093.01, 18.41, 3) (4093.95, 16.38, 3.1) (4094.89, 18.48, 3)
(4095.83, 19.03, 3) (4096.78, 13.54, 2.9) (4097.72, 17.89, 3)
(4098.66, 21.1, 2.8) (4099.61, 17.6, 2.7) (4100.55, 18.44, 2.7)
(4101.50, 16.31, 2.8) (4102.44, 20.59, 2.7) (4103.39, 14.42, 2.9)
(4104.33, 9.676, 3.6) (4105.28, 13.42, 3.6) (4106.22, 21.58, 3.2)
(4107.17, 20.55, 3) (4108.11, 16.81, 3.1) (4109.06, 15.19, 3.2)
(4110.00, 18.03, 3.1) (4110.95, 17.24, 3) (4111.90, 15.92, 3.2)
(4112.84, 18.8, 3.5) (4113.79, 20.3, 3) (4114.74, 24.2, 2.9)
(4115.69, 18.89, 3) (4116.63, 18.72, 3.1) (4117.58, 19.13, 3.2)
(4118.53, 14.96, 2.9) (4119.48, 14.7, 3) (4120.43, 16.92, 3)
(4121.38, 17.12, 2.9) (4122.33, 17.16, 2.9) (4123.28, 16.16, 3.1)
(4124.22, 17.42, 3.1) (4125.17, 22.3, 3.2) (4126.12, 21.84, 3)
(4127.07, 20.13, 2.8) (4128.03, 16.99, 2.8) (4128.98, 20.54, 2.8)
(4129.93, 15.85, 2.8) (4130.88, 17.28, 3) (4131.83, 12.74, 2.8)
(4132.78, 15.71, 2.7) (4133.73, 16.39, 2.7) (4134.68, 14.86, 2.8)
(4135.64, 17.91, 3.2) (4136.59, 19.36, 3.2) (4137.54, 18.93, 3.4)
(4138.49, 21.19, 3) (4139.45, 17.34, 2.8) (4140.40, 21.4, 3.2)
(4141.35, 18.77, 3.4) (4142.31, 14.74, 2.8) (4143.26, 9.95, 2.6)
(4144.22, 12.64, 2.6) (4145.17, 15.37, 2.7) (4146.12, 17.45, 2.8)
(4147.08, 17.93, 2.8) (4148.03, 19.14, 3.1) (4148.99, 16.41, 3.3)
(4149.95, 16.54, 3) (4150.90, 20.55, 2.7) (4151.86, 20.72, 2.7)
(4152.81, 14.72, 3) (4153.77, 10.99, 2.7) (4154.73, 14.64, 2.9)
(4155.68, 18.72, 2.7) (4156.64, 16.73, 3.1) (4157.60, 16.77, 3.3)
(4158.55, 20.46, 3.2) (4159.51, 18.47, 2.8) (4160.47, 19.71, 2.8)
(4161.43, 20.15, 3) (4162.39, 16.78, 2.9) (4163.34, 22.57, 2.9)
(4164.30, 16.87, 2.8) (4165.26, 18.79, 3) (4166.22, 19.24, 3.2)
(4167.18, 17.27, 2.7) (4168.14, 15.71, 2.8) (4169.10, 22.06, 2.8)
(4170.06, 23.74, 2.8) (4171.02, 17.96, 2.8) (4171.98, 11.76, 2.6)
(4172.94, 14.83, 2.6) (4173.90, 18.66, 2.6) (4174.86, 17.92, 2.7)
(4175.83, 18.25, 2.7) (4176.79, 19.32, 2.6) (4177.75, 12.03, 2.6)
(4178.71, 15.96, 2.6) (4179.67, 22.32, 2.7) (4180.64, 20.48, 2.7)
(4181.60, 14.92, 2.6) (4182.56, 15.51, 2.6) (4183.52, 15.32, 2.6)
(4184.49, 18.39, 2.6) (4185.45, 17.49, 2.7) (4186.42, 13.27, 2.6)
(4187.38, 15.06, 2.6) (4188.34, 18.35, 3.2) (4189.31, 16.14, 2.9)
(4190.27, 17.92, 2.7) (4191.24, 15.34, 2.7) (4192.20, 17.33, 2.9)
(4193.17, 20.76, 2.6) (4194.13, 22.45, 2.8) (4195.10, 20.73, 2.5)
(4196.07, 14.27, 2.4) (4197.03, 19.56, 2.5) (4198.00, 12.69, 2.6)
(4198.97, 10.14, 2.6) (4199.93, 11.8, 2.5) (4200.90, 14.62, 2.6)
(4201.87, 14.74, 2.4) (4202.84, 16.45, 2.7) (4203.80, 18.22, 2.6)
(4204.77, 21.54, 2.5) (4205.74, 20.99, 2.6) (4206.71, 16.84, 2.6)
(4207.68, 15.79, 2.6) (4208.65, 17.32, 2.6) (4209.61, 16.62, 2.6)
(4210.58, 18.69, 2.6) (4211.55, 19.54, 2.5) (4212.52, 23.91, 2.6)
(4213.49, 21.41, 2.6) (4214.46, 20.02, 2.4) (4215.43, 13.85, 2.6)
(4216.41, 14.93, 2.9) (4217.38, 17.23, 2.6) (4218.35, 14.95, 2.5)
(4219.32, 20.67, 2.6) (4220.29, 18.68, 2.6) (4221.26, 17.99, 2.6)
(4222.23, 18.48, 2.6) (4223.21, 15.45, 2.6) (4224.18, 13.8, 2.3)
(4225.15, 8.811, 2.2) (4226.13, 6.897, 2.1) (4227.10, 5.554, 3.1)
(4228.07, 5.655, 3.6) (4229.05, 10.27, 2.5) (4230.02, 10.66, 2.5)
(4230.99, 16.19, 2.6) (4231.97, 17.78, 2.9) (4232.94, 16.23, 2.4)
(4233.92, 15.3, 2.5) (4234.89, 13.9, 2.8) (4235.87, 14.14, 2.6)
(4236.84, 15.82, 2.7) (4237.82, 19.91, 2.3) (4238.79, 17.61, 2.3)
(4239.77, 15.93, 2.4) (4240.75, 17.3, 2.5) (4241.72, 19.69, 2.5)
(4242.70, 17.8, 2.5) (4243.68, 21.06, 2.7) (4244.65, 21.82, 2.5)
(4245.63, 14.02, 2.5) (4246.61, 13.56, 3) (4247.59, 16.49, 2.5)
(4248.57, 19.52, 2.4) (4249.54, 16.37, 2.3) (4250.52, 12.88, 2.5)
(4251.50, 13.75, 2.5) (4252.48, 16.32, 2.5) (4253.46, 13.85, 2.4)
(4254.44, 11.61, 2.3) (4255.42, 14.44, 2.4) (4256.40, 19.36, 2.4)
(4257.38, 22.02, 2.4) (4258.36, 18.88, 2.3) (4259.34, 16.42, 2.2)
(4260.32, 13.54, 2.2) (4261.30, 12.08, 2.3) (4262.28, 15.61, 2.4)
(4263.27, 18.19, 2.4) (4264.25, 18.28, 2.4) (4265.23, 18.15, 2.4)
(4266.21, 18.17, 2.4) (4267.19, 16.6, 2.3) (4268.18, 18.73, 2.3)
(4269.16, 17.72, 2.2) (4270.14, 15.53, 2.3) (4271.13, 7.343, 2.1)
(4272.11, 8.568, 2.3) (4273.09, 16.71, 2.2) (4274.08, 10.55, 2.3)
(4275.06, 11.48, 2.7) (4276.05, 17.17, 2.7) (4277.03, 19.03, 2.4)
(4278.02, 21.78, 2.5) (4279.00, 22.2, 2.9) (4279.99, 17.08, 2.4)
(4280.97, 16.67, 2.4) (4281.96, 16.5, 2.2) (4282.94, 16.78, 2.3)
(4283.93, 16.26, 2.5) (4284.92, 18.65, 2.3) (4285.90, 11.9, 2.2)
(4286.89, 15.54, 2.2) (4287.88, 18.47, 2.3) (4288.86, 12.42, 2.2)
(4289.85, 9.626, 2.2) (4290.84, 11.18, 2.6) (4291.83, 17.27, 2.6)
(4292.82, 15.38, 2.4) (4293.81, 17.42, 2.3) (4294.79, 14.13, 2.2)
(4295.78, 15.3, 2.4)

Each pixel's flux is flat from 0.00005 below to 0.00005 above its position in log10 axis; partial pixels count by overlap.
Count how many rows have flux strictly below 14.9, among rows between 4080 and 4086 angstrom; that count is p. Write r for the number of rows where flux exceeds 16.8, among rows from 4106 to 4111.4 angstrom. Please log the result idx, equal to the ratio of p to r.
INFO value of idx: 0.20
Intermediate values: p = 1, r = 5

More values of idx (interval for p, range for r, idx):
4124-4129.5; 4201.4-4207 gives 0.00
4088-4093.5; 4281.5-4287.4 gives 0.00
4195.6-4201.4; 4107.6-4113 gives 1.25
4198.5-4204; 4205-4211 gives 1.00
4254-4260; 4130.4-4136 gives 1.00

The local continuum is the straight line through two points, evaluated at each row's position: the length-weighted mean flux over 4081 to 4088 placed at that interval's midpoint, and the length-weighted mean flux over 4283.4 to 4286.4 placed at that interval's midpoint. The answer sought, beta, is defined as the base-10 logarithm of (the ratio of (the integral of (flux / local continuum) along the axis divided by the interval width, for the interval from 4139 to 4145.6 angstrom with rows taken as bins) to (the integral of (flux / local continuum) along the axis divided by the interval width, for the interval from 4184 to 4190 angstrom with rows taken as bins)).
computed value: -0.03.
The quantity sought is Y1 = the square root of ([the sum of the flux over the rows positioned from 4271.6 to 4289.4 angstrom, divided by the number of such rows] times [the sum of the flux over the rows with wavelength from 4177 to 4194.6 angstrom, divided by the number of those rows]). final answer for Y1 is 16.6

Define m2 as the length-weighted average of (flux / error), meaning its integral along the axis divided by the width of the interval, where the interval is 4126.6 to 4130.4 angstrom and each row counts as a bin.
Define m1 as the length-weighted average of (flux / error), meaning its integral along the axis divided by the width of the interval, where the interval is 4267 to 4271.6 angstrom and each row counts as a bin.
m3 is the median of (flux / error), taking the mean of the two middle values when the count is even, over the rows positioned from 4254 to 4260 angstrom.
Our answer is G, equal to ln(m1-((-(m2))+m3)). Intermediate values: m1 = 6.7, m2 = 6.5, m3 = 7.8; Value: 1.70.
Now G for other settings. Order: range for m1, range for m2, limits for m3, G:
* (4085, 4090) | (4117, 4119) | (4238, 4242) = 1.47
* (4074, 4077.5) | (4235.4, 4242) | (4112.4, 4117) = 1.64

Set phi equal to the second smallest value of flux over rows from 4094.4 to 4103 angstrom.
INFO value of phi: 16.31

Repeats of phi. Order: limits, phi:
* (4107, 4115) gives 15.92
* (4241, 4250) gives 14.02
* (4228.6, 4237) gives 10.66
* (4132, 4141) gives 15.71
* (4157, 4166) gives 16.78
